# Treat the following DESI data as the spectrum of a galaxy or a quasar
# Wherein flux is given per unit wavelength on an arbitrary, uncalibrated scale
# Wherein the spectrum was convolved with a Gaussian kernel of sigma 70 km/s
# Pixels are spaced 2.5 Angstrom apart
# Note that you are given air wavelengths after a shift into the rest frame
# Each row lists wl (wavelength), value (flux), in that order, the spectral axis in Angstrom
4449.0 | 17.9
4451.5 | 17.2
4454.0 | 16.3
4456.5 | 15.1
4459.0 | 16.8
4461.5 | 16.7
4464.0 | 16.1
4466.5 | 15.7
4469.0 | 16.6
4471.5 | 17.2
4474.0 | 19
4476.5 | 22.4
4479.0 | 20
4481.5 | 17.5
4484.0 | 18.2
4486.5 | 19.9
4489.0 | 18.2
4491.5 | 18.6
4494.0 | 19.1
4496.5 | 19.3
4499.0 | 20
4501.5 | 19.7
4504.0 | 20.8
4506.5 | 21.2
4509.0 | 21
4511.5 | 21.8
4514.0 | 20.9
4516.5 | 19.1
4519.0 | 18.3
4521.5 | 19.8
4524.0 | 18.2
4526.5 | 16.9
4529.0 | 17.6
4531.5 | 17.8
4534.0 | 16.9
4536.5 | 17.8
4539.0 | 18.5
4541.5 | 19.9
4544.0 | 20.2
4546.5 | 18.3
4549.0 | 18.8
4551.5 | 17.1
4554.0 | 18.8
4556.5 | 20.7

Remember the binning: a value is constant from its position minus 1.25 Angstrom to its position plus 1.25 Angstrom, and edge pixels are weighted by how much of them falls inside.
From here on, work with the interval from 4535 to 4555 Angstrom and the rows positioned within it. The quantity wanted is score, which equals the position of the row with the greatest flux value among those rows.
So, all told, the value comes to 4544.0 Angstrom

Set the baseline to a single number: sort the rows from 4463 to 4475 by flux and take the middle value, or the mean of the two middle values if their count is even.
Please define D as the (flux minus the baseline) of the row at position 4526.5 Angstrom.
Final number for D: 0.3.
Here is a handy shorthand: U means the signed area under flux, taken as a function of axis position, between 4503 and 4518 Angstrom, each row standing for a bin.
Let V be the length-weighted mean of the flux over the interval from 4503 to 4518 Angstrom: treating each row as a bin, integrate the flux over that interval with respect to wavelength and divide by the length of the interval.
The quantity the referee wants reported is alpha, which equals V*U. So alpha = 6464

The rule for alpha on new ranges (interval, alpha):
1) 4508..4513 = 2289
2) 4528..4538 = 3079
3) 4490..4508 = 7063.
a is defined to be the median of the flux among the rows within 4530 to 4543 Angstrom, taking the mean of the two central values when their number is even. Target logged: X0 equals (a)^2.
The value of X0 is 317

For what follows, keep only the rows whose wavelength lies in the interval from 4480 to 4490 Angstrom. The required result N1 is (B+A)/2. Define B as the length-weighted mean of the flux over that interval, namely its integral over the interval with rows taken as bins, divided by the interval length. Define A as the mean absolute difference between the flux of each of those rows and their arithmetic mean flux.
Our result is 9.6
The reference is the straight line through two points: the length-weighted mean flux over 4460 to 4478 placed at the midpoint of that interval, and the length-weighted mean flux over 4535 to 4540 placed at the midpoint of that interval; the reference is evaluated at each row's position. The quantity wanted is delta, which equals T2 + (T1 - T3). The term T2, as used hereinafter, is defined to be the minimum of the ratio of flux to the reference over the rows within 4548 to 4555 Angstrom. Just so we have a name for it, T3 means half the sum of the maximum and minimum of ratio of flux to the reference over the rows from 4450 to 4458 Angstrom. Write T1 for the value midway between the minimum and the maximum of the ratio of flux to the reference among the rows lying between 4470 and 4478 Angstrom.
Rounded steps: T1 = 1.12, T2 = 0.94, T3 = 0.92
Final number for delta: 1.14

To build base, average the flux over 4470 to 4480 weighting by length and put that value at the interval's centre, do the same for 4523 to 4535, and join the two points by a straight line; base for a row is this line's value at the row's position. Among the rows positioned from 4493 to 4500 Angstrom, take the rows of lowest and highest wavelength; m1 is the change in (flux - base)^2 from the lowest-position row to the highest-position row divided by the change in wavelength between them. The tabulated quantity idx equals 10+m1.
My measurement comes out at 10.4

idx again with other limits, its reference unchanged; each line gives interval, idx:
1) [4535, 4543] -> 11.6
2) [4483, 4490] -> 9.9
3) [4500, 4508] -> 11.4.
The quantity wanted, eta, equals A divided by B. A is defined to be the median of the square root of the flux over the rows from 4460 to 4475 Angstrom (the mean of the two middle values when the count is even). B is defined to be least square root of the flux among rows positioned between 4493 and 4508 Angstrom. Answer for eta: 0.93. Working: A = 4.08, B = 4.37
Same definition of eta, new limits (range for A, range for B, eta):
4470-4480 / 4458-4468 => 1.11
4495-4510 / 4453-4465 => 1.16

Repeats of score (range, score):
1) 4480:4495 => 4486.5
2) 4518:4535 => 4521.5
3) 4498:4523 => 4511.5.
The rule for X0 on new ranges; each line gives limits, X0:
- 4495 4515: 435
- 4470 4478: 361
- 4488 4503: 369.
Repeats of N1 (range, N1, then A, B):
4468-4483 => 10.2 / 1.7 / 18.8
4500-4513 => 10.7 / 0.5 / 20.9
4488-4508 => 10.2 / 0.8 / 19.6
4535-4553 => 9.7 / 0.8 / 18.6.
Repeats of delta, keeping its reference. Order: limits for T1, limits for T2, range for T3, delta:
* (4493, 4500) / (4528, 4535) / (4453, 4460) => 1.13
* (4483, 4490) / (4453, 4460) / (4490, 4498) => 0.86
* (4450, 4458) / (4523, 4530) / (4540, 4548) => 0.79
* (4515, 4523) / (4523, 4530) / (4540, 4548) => 0.94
